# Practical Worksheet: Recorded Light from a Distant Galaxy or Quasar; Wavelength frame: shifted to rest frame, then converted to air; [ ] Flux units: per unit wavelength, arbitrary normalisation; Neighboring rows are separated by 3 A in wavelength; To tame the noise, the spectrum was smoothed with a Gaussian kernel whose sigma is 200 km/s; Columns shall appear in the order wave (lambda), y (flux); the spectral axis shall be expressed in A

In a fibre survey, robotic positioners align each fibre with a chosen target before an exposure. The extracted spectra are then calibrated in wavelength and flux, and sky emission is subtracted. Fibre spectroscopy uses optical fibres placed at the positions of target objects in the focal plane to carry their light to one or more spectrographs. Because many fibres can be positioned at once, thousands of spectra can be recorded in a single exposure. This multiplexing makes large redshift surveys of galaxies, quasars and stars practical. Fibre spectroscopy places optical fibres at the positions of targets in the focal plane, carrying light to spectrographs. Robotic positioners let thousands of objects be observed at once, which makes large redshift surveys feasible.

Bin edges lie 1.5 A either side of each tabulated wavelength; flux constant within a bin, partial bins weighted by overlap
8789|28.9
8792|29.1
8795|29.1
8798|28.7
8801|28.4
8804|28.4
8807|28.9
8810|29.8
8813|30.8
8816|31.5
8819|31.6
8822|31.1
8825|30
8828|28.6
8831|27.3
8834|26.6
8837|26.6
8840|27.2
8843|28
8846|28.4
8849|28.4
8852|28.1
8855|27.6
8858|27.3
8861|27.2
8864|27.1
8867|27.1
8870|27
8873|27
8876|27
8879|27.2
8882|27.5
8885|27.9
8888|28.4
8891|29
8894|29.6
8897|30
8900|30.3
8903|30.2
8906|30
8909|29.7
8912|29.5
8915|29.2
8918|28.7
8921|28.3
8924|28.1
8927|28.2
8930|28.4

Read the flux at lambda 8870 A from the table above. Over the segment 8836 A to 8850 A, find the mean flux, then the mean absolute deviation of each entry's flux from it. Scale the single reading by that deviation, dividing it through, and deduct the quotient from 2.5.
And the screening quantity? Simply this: -39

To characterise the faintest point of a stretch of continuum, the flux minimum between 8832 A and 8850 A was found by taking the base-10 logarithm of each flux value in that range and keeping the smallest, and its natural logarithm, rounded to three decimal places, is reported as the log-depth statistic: 0.354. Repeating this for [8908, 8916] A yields 0.382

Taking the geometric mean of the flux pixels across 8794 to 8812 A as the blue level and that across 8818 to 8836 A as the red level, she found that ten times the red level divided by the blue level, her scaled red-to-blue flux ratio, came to 10.1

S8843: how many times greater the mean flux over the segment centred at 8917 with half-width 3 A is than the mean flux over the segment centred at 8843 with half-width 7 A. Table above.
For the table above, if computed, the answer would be 1.04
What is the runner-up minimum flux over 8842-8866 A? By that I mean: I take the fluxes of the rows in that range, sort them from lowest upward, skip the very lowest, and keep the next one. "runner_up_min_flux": 27.2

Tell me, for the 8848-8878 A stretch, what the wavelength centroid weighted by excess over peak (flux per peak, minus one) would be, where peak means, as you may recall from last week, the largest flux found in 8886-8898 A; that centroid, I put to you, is 8863.9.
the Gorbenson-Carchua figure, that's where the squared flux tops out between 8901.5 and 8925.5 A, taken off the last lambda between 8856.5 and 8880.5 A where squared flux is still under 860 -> -24 A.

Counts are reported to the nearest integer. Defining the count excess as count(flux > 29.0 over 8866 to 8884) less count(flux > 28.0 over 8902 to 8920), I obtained -6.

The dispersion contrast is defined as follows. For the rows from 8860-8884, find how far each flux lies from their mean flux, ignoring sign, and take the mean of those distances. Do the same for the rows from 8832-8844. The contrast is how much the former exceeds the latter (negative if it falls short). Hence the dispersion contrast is -0.4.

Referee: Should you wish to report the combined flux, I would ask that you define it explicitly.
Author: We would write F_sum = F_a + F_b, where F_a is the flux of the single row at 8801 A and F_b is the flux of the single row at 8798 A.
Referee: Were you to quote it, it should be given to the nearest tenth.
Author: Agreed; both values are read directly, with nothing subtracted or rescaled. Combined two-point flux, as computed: 57.1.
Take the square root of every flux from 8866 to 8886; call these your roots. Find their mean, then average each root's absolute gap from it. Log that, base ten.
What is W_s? -1.6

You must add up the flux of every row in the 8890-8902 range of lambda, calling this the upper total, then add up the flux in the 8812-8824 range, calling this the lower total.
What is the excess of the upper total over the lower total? -6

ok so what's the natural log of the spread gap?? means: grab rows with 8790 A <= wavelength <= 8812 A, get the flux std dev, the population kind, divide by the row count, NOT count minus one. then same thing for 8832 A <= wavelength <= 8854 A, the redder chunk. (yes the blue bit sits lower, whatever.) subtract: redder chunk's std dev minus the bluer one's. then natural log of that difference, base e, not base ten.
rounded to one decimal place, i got -1.2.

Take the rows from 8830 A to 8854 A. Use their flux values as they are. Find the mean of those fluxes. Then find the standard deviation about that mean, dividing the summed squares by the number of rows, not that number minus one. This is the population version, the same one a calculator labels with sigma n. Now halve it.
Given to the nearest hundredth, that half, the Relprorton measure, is 0.35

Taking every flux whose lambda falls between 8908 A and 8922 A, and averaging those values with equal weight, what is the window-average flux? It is 29.1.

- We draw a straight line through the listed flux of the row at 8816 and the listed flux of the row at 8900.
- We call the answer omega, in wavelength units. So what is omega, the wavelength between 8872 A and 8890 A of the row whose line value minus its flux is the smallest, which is 8888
